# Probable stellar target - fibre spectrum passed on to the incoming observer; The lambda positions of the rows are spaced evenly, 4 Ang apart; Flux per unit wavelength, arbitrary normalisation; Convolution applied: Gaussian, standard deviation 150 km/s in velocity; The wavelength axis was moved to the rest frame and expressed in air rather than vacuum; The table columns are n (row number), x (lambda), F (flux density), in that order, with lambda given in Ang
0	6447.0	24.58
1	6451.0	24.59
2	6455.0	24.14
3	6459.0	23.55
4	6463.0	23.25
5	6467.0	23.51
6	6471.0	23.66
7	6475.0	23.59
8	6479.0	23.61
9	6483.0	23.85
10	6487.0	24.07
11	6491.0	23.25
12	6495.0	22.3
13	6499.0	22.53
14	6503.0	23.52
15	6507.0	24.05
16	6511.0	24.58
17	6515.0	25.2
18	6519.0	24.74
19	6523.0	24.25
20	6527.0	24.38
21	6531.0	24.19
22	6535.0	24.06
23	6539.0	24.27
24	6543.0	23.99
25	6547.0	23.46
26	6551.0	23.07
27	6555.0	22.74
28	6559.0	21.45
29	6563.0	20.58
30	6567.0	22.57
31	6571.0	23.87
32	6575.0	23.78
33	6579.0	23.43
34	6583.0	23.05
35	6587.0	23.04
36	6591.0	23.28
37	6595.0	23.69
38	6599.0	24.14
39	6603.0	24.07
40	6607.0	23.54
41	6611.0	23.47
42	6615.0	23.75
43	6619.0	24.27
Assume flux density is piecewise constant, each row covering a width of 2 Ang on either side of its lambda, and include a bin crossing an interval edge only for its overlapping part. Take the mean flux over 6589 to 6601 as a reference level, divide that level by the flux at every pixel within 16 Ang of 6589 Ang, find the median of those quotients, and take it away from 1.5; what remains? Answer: 0.494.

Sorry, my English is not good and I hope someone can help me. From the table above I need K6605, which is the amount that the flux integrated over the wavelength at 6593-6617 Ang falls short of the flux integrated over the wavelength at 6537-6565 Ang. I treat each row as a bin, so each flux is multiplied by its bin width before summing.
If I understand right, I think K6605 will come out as 68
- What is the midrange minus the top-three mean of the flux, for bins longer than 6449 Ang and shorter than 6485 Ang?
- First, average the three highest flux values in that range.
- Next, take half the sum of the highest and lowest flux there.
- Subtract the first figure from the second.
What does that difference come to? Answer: -0.3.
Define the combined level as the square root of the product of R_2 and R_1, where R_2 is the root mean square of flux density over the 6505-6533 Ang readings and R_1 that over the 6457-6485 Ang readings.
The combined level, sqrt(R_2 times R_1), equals 24.0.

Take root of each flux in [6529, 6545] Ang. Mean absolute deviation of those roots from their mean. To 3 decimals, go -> 0.010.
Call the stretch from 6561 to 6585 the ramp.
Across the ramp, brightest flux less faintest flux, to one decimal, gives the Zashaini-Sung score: 3.3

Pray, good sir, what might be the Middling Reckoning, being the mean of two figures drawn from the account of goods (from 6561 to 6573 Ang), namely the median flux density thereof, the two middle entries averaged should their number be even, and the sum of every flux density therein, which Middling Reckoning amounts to 44.8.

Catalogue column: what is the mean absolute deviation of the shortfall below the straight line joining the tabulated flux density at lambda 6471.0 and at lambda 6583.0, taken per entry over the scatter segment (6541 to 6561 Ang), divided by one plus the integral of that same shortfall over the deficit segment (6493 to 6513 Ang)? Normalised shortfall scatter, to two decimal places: 0.23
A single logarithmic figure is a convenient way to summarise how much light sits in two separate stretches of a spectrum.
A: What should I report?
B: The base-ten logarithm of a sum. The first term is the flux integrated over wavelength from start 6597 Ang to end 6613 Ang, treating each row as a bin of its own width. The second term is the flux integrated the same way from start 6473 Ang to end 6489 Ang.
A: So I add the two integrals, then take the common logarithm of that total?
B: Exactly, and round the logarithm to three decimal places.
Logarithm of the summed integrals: 2.882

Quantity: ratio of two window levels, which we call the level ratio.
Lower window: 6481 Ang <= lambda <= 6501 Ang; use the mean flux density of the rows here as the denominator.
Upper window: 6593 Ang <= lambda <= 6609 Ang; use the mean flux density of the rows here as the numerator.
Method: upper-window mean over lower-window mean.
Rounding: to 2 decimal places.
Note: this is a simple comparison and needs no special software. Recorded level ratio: 1.03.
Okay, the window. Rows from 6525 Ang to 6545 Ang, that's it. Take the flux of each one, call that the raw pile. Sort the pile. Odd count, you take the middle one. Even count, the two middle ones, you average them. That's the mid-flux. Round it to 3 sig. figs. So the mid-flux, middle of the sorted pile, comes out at 24.2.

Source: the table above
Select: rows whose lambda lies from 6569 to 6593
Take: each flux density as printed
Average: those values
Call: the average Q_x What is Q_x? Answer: 23.41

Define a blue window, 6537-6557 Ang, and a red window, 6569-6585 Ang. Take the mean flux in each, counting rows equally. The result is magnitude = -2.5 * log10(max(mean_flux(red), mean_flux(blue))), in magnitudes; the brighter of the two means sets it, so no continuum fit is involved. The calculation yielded -3.43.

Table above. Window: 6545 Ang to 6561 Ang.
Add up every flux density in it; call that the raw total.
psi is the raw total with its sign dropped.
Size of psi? 91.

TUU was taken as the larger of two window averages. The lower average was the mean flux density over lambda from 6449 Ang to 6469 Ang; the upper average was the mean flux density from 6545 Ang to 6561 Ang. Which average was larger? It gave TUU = 23.8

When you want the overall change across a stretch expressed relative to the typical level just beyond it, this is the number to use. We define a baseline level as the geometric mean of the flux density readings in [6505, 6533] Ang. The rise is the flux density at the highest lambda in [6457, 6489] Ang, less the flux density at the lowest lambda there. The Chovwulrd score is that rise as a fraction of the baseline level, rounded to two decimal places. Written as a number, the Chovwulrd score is 0.02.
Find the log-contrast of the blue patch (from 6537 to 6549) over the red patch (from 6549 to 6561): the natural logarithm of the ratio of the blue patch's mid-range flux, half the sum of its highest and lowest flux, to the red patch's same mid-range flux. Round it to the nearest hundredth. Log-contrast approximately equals 0.07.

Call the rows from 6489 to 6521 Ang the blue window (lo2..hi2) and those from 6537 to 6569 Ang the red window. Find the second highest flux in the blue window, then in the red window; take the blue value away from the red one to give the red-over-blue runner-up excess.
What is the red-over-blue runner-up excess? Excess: -0.75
